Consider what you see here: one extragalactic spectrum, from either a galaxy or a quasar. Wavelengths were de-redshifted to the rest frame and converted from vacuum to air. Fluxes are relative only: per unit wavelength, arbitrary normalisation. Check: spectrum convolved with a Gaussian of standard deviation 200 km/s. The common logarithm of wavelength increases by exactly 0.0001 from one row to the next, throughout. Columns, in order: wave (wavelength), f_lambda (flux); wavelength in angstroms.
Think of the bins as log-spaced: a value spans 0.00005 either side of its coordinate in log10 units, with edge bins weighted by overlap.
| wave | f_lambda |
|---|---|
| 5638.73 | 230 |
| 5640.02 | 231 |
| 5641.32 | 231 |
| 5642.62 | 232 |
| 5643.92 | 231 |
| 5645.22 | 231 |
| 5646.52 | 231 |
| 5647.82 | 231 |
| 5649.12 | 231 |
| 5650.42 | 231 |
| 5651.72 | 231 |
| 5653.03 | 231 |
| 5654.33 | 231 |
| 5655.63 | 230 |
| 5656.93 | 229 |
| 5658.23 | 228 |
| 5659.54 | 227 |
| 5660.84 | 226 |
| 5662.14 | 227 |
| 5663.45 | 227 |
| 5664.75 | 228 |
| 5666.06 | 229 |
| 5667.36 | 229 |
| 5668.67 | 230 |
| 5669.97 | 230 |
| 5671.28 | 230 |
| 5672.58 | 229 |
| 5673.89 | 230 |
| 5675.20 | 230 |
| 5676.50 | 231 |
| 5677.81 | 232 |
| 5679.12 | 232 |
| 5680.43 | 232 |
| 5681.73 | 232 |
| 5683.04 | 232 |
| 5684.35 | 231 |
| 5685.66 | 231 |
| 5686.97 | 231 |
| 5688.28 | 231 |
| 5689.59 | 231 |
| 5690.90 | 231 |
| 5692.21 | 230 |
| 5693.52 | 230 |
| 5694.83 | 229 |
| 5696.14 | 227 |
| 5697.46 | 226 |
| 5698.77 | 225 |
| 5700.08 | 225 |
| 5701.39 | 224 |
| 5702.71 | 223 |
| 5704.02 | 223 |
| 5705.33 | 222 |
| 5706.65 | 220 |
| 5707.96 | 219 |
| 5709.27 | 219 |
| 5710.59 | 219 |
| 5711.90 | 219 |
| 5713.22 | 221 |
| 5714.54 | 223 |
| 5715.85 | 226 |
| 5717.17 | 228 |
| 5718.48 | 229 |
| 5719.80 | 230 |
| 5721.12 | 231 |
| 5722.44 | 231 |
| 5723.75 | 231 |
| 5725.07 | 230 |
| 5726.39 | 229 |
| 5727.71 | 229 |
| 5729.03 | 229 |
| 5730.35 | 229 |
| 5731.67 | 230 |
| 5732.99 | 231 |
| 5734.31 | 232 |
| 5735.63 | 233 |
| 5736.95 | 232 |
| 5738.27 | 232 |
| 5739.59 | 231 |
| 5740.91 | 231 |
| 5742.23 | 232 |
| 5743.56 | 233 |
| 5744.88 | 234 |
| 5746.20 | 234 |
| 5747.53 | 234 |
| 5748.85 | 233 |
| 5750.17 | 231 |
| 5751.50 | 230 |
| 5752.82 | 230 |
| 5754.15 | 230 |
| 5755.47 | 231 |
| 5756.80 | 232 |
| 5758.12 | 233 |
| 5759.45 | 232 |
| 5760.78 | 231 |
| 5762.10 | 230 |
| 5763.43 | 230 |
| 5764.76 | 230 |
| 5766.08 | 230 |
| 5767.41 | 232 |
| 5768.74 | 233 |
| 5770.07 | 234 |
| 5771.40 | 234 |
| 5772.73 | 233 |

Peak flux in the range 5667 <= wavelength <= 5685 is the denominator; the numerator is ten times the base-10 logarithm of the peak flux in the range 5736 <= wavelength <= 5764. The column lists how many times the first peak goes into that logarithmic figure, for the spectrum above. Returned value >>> 0.102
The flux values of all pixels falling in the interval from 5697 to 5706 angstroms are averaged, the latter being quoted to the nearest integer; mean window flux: 224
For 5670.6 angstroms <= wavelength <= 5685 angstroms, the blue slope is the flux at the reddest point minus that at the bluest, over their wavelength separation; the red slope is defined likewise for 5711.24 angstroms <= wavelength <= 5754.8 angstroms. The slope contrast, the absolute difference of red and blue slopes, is 0.18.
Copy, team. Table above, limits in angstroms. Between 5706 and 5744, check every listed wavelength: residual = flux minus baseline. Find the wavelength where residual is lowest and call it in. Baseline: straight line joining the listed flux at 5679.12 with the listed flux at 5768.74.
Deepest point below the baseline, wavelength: 5711.90 angstroms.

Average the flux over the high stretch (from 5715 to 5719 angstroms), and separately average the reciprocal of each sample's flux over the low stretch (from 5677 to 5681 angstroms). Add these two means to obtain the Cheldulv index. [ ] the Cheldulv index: 228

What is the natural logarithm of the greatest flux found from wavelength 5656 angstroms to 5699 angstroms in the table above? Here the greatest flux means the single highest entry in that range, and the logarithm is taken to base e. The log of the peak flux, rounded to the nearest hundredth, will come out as 5.45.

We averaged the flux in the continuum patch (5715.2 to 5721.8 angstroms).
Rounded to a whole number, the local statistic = 229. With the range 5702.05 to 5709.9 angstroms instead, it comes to 221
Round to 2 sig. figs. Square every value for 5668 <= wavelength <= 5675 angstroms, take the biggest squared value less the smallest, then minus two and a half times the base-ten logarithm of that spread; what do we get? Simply -6.7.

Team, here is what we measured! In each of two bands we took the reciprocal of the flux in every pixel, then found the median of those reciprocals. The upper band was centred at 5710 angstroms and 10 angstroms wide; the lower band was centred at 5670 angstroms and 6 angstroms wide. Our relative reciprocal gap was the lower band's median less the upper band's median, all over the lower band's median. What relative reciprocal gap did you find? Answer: -0.048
